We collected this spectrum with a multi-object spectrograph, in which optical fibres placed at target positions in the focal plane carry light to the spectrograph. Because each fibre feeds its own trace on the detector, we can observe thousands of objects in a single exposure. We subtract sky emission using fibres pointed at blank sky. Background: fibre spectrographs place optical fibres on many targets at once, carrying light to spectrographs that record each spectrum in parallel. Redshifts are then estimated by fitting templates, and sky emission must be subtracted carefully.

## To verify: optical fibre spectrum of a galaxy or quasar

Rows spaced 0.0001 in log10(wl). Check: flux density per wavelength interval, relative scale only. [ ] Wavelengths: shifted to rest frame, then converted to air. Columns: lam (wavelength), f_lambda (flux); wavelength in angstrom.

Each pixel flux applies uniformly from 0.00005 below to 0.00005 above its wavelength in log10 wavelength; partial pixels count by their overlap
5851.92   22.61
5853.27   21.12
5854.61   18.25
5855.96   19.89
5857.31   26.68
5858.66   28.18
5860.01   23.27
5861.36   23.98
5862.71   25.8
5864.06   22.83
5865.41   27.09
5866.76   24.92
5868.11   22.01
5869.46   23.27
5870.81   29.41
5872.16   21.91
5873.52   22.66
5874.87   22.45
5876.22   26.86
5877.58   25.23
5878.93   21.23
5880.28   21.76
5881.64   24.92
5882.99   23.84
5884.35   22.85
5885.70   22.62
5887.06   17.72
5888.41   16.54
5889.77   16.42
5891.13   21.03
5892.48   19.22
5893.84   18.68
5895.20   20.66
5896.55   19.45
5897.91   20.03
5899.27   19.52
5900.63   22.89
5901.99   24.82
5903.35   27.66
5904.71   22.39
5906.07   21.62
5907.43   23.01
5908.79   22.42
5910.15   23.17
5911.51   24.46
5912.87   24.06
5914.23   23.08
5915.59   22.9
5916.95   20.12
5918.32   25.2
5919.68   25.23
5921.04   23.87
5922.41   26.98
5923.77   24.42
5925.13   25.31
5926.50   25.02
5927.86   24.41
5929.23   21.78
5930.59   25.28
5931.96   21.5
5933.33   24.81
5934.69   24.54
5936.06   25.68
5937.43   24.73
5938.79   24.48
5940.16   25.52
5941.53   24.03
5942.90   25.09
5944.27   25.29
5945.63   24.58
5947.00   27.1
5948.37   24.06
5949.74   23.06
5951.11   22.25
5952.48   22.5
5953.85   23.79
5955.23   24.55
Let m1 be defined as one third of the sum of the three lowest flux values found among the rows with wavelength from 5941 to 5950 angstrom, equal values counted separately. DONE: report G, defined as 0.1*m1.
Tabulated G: 2.37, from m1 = 23.7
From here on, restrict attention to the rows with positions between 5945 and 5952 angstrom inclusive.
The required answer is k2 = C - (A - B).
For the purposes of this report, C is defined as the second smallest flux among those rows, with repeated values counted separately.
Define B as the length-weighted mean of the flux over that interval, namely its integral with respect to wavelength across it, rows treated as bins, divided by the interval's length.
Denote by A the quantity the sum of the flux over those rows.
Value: -73.8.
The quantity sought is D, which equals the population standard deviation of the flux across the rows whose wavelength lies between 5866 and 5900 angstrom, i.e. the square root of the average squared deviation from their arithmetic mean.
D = 3.0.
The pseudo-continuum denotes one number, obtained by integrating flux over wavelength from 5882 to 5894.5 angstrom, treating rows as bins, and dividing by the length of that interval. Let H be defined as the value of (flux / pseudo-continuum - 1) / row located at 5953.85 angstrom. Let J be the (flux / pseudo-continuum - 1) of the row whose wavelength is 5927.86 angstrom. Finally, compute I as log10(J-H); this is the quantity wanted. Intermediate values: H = 0.19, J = 0.22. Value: -1.51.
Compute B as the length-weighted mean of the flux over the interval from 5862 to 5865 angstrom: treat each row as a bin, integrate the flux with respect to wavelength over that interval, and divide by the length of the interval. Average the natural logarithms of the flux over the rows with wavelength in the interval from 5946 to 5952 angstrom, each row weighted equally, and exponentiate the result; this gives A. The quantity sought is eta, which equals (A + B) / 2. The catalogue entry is 24.3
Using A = 24.0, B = 24.6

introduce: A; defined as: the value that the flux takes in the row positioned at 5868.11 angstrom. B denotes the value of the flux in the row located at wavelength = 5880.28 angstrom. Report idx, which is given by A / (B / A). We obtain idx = 22.3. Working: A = 22.01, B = 21.76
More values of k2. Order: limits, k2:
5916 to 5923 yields -73.4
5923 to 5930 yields -72.3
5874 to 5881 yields -72.3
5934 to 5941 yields -75.4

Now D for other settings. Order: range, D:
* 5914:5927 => 1.8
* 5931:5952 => 1.3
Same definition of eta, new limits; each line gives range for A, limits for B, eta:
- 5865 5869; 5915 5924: 24.3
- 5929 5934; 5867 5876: 23.6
